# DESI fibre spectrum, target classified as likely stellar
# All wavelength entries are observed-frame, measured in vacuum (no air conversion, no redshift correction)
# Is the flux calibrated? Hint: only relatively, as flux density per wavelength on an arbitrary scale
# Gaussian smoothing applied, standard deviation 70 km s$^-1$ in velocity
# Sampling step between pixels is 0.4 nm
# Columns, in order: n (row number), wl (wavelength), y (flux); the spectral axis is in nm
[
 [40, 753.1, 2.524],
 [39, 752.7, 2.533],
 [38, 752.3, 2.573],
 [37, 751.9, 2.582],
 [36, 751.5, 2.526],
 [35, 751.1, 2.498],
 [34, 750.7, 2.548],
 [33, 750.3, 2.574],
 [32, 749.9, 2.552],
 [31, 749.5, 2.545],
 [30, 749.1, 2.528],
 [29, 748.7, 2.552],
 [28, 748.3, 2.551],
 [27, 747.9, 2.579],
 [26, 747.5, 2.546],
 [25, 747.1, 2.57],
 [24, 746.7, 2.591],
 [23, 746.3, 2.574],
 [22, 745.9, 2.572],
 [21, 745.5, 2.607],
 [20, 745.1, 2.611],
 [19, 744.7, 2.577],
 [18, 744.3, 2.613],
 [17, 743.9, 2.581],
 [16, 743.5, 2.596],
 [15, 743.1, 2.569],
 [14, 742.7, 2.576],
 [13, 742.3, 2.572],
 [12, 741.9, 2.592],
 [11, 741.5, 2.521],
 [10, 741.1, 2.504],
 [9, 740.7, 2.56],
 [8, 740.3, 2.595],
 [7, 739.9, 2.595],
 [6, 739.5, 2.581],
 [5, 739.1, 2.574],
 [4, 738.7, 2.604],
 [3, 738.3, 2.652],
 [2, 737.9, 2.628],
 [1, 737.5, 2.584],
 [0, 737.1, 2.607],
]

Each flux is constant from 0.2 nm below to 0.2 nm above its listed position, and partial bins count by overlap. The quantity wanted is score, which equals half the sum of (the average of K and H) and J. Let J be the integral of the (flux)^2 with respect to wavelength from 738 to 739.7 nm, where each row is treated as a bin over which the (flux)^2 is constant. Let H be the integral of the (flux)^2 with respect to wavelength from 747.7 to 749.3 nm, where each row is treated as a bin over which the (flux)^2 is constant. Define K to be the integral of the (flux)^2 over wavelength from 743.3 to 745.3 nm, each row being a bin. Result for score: 12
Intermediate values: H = 10.4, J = 12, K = 13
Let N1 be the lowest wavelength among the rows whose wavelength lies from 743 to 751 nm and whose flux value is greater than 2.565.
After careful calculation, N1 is 743.1 nm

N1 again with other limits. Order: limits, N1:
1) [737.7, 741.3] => 737.9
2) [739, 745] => 739.1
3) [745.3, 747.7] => 745.5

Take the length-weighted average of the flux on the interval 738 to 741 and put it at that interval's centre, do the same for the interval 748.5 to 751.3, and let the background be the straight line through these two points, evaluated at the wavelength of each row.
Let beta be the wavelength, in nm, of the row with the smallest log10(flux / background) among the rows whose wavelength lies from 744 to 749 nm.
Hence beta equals 747.5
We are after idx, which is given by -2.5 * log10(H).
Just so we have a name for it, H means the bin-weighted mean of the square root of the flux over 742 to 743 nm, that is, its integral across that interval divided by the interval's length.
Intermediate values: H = 1.60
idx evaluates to -0.514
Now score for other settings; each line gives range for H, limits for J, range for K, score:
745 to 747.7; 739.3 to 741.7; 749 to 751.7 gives 17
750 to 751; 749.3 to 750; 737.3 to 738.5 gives 6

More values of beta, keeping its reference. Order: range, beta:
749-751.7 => 751.1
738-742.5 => 741.1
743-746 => 743.1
